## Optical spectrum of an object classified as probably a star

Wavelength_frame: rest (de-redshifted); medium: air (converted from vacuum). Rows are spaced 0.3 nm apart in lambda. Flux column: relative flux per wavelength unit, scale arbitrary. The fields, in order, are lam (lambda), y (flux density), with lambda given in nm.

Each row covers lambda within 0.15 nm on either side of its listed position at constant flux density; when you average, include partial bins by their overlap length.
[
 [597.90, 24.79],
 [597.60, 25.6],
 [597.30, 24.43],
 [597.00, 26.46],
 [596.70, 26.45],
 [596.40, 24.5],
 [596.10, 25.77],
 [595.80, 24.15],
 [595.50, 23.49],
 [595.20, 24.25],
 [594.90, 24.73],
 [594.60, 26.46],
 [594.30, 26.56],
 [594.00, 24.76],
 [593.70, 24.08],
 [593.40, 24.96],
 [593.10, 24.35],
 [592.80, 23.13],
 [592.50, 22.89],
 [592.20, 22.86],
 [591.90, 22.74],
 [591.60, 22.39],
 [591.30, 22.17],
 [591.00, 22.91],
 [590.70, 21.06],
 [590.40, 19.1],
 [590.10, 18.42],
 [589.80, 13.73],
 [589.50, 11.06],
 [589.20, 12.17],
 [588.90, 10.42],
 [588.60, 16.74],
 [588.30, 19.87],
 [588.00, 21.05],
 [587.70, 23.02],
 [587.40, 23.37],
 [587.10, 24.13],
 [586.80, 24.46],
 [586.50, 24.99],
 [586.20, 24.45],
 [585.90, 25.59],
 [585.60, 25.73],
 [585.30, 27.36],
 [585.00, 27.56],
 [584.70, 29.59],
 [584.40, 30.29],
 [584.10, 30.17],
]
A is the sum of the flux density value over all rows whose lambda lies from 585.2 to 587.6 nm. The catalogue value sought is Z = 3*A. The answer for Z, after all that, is 600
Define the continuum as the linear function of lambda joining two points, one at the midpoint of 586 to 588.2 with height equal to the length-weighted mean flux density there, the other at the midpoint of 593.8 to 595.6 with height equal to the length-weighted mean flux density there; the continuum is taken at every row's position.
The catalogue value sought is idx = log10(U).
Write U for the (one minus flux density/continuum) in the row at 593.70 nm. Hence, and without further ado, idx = -1.50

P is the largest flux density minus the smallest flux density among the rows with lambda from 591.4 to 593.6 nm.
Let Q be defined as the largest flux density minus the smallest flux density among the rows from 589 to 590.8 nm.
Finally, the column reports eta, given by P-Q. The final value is -7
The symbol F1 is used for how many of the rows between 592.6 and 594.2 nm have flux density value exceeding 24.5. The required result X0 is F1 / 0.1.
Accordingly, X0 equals 20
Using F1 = 2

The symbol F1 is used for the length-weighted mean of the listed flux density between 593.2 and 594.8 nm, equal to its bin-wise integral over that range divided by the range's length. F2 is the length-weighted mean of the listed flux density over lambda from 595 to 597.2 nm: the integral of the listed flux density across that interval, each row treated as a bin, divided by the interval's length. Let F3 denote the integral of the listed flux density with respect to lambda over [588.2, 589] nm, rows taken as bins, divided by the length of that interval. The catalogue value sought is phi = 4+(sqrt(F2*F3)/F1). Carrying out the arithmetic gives 4.78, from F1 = 25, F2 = 25.0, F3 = 15.7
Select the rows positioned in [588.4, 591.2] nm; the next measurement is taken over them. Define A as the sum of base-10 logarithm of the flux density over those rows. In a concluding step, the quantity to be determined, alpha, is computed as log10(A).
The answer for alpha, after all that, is 1.03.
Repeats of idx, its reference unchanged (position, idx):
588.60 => -0.52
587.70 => -1.53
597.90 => -1.46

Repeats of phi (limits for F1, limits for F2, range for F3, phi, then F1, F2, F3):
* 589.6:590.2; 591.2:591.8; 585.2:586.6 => 5.55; 15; 22.3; 25.6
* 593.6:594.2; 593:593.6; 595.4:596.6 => 5.00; 25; 24.6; 24.6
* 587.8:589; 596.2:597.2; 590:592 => 5.33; 18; 25.7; 21.3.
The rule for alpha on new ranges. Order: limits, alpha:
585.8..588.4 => 1.09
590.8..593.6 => 1.09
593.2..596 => 1.10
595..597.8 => 1.10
